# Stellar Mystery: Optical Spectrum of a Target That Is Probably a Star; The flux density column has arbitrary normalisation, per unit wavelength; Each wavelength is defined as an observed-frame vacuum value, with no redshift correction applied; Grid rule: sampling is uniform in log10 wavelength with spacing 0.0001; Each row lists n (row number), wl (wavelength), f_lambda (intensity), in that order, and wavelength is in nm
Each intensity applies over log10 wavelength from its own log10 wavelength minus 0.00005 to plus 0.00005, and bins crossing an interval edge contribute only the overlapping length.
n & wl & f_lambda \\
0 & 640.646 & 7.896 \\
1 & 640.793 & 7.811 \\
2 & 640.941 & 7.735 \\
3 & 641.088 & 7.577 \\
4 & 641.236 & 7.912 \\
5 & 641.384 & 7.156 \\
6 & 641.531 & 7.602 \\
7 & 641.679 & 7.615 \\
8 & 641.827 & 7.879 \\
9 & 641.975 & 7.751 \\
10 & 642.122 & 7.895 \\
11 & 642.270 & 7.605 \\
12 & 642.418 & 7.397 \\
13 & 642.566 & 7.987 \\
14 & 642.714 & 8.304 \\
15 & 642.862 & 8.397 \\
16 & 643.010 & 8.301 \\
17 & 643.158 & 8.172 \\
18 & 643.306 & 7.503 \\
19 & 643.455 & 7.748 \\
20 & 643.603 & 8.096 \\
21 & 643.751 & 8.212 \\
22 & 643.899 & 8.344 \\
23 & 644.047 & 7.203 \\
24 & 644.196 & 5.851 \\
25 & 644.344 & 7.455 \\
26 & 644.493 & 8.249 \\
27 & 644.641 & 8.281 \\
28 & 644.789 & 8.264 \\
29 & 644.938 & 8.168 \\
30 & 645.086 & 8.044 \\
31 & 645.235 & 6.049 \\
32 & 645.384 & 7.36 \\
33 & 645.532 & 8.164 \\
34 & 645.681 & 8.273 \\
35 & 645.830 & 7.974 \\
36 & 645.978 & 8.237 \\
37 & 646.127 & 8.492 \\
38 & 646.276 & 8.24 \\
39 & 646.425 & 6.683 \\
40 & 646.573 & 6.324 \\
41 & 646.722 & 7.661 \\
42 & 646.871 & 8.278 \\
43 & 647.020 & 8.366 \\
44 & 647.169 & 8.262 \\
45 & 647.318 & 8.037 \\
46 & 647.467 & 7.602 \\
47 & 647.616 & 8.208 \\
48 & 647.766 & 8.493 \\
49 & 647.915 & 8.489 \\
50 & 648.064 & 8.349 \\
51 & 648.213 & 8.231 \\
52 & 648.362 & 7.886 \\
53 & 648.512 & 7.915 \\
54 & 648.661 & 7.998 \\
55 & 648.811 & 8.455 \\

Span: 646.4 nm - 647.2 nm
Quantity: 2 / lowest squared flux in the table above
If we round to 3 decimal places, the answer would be 0.050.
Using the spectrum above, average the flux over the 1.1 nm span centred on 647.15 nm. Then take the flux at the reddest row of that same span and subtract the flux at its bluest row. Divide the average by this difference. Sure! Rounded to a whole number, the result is 15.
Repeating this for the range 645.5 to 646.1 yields 112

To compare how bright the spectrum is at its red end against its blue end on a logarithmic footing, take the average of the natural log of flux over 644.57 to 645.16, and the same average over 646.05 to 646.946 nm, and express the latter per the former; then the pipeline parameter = 0.96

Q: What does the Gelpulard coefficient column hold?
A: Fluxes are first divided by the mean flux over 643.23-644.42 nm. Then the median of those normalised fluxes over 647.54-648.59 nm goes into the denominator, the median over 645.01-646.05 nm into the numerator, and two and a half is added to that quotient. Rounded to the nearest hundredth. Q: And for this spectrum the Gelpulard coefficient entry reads 3.48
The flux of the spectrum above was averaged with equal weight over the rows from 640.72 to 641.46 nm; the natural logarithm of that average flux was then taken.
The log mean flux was 2.03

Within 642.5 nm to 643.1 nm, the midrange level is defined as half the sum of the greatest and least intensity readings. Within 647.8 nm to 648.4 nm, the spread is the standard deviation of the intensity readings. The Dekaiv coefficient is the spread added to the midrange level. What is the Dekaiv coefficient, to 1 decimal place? 8.4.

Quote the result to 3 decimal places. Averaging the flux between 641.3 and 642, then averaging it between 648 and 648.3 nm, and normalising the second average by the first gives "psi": 1.091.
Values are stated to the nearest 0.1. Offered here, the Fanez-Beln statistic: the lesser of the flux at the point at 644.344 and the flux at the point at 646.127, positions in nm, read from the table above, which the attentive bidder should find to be 7.5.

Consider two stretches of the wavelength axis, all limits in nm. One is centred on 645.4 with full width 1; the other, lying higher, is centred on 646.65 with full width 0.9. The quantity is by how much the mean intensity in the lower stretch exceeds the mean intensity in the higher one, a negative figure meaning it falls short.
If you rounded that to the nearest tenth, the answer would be 0.1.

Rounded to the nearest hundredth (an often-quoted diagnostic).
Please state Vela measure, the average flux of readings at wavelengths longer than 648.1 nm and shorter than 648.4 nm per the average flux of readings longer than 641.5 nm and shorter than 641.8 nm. 1.06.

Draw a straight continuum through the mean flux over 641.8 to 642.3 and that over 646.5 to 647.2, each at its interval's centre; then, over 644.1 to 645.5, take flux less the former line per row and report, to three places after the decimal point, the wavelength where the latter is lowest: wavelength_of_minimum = 644.196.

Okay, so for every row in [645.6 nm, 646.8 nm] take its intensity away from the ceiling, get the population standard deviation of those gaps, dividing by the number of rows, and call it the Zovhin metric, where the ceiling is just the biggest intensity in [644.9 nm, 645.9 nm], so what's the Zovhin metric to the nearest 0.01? 0.75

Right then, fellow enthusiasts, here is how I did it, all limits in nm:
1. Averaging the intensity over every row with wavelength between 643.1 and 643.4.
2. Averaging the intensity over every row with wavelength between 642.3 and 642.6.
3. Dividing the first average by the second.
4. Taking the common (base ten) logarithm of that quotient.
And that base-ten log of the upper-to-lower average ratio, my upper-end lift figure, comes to 0.01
